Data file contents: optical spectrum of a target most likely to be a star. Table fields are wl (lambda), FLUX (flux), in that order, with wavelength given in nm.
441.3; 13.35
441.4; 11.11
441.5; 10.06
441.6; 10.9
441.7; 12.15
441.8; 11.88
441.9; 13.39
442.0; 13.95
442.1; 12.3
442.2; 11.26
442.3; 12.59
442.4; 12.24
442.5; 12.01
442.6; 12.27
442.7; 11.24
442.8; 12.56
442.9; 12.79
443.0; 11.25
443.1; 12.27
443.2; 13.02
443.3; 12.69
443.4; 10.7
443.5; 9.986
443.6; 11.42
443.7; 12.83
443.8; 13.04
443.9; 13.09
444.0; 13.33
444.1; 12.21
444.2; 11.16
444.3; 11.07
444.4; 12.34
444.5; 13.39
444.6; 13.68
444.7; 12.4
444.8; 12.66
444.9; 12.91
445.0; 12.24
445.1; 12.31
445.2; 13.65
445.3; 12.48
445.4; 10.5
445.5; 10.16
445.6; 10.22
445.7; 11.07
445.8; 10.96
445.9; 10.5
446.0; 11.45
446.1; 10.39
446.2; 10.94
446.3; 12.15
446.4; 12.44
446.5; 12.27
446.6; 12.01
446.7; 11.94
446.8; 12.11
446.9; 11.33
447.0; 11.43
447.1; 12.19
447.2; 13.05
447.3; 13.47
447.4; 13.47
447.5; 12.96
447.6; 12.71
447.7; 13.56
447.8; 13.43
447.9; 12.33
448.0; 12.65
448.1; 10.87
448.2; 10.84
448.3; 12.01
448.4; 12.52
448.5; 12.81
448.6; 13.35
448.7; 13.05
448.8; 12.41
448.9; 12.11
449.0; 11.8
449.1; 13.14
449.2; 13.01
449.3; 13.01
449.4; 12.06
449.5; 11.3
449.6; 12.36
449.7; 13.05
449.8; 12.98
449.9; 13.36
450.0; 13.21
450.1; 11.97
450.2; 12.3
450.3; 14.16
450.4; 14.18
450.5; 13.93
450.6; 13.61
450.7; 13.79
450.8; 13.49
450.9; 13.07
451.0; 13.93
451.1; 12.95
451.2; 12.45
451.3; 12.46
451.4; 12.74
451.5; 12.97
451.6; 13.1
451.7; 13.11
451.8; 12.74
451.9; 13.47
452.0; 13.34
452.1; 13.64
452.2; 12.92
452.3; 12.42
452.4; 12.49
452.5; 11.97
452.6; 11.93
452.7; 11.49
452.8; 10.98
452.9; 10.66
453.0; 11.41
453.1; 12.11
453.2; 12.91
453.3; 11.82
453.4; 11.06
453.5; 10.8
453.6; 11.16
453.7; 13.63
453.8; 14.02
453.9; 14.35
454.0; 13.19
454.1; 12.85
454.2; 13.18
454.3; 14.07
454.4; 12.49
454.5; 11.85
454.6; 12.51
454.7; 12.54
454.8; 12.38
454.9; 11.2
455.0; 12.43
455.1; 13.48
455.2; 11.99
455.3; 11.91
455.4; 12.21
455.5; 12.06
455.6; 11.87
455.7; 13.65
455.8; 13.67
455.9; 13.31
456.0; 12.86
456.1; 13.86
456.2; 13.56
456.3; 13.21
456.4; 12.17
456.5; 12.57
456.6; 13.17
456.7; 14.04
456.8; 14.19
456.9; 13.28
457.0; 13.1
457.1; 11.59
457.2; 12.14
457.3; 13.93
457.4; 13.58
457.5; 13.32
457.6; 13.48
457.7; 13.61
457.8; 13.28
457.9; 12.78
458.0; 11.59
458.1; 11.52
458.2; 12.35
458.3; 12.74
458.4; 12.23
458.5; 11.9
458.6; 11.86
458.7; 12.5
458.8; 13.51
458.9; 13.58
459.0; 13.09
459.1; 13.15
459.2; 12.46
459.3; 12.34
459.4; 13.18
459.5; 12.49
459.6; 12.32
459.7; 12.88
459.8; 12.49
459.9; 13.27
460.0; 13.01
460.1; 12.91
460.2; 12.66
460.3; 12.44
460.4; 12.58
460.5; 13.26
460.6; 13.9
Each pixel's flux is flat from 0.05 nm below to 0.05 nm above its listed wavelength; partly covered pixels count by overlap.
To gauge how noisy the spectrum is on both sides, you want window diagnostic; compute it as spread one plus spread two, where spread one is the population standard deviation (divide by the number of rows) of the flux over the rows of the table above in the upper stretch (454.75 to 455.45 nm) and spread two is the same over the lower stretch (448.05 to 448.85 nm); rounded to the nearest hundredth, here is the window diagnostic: 1.52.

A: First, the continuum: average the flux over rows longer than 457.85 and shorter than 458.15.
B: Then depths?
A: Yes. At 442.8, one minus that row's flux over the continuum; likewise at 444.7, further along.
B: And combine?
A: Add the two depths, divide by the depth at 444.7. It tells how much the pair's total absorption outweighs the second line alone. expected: 2.37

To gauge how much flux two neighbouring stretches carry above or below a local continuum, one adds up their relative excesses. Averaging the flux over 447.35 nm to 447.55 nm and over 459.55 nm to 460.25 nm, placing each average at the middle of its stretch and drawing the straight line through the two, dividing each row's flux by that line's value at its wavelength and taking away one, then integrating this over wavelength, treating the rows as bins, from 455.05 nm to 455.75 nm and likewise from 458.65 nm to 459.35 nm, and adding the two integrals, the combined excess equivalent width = -0.020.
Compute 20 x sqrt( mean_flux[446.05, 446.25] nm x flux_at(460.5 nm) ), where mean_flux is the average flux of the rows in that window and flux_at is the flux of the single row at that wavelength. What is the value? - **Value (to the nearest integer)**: 238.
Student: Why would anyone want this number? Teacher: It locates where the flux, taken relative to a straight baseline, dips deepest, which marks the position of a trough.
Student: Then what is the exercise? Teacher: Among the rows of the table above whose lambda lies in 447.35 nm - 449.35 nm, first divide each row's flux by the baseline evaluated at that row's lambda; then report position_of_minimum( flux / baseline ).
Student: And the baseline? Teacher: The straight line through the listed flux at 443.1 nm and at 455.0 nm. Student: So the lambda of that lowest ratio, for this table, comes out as 448.2 nm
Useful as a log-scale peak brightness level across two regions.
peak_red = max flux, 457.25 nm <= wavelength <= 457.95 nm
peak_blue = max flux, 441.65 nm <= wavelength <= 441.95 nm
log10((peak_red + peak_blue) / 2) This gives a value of 1.14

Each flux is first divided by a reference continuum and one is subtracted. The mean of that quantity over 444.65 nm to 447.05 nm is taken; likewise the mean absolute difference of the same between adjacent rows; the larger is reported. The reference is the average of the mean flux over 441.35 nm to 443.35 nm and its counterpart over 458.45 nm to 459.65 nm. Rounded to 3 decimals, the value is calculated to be 0.046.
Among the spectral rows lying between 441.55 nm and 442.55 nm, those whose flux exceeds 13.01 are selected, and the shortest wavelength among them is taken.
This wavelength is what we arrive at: 441.9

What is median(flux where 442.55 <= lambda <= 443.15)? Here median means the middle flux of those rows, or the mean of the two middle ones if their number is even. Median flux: 12.3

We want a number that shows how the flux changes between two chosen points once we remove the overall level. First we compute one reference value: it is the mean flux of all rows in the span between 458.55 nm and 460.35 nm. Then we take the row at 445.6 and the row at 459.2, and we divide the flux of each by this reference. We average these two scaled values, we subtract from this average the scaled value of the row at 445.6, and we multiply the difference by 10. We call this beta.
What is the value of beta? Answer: 0.88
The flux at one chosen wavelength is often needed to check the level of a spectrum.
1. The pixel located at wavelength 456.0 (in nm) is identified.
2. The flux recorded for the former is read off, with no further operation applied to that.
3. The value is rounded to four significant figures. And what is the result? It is 12.86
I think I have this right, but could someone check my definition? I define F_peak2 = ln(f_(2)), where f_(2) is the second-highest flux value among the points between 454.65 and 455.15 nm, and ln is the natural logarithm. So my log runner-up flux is 2.53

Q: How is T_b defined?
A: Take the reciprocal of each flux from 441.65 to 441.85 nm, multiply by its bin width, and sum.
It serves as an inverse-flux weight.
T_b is 0.0166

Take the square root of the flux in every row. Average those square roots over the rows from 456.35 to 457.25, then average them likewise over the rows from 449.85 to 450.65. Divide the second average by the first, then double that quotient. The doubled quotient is 2.03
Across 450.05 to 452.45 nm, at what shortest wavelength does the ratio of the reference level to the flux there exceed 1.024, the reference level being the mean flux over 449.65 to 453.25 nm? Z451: 450.1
